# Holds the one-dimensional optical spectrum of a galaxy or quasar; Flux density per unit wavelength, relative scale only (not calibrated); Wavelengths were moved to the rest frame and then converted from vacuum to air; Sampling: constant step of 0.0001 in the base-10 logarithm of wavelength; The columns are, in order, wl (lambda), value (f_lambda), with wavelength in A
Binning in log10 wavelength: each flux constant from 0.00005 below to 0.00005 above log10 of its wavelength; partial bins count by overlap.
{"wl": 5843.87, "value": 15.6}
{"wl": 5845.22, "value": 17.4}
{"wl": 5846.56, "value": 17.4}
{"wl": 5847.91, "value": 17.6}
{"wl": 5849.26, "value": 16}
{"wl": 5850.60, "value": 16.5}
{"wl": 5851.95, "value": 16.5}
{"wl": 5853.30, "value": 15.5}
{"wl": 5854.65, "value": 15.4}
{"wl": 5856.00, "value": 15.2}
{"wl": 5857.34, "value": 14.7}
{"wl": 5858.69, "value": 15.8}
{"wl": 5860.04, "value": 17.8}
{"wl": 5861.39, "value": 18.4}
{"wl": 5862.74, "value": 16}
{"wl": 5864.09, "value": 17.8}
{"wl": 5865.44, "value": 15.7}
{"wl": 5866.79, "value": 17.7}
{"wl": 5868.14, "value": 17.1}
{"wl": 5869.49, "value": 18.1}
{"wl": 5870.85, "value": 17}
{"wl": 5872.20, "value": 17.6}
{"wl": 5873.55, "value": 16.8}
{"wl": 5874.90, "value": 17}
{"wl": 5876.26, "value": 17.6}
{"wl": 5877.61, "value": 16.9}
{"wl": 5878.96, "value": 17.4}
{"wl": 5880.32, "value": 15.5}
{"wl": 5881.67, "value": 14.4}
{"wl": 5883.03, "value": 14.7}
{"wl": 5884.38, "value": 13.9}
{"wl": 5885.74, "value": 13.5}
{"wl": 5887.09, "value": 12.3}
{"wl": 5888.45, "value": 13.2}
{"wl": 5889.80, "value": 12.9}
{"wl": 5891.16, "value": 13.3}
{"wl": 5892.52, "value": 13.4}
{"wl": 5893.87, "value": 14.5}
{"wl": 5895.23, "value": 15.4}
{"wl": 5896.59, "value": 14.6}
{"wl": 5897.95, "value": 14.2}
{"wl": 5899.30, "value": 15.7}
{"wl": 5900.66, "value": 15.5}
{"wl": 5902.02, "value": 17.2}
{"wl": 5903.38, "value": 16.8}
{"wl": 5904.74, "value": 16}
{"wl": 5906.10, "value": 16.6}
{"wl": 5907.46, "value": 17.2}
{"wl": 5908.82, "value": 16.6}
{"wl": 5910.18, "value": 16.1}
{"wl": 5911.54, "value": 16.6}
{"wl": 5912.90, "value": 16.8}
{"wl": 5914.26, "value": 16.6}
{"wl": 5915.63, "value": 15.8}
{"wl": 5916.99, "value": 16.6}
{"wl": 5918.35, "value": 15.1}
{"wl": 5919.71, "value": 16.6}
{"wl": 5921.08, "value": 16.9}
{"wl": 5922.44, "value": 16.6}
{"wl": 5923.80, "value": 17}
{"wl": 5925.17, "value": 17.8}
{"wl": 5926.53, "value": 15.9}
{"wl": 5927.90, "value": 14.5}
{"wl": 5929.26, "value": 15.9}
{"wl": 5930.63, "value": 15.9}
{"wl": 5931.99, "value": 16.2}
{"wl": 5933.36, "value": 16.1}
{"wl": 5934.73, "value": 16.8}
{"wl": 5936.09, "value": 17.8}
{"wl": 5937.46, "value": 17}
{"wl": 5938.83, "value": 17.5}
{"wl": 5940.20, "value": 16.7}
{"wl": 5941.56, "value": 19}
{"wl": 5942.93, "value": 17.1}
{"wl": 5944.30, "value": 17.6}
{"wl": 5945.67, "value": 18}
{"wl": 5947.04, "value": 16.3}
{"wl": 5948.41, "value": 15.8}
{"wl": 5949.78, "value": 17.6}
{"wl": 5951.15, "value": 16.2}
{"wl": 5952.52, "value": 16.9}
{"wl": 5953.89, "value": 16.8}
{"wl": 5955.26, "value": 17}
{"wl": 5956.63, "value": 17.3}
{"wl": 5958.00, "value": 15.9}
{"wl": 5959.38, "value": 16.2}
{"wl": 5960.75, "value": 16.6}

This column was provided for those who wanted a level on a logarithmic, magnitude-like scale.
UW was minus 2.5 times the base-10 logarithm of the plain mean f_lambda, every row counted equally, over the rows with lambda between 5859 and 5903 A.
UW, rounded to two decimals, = -2.99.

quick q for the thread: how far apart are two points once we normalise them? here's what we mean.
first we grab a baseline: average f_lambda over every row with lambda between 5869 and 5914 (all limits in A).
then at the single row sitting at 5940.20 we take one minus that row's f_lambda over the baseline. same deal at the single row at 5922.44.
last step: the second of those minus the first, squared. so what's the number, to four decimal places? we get 0.0000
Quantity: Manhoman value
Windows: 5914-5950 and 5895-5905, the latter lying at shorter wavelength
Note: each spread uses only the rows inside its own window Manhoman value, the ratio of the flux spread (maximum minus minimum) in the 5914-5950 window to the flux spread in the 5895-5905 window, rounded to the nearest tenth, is 1.5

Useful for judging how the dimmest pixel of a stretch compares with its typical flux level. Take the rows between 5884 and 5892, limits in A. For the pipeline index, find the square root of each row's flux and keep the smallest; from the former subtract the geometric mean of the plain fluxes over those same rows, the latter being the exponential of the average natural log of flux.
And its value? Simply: -9.7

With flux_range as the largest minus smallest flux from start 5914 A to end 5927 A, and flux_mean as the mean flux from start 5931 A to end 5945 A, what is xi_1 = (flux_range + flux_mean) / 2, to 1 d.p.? 9.9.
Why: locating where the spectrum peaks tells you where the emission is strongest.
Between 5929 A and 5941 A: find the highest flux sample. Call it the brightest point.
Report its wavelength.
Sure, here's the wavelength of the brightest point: 5936.09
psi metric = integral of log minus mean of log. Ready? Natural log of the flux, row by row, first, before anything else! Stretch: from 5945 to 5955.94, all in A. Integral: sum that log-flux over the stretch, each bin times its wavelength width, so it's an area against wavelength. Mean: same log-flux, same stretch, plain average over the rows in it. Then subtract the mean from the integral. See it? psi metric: 28.1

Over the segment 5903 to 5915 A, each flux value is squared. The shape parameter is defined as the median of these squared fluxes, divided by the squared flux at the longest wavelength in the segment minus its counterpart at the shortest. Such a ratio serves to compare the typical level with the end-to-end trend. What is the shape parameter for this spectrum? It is -41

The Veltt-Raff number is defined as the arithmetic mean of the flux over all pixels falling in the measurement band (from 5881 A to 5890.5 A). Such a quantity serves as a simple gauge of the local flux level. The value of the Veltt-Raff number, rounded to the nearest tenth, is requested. 13.6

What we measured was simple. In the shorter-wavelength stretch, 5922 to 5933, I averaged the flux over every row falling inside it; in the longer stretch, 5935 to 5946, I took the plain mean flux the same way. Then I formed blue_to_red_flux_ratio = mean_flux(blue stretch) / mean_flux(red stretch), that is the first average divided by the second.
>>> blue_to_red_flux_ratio 0.92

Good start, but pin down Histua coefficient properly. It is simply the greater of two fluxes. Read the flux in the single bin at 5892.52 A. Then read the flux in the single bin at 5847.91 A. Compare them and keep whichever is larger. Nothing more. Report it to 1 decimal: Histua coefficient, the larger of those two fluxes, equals 17.6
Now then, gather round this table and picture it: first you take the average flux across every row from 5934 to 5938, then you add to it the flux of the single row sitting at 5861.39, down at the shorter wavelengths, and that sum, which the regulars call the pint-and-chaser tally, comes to 35.6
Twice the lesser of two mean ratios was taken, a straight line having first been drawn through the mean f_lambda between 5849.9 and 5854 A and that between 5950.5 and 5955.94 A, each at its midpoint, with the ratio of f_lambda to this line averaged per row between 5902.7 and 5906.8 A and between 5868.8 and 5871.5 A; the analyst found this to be 2.00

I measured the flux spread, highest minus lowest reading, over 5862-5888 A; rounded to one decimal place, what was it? 5.8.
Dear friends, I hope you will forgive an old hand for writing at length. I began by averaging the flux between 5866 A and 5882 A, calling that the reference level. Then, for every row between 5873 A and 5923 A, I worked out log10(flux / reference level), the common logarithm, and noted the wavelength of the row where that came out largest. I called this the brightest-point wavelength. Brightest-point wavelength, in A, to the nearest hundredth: 5876.26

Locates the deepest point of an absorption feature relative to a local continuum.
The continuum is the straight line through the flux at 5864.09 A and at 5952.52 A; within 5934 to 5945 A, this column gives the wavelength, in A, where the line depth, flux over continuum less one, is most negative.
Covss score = 5940.20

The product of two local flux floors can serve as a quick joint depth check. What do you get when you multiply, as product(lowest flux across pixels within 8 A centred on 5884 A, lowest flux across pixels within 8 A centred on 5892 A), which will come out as 159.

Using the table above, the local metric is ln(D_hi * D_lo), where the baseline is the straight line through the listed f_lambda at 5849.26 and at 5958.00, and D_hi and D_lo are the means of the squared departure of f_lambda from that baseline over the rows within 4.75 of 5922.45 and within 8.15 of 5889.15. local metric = 1.7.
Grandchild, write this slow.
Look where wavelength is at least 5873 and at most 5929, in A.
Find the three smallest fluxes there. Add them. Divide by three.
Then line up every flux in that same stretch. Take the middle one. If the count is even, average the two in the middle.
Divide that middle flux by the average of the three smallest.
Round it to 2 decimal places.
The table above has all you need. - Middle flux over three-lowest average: 1.25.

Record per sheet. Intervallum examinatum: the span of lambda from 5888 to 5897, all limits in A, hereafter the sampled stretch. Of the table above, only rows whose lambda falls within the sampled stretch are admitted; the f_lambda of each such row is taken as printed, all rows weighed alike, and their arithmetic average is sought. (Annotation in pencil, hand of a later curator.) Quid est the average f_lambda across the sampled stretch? 13.9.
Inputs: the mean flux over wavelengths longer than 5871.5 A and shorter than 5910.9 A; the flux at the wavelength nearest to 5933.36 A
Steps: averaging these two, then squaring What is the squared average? 248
